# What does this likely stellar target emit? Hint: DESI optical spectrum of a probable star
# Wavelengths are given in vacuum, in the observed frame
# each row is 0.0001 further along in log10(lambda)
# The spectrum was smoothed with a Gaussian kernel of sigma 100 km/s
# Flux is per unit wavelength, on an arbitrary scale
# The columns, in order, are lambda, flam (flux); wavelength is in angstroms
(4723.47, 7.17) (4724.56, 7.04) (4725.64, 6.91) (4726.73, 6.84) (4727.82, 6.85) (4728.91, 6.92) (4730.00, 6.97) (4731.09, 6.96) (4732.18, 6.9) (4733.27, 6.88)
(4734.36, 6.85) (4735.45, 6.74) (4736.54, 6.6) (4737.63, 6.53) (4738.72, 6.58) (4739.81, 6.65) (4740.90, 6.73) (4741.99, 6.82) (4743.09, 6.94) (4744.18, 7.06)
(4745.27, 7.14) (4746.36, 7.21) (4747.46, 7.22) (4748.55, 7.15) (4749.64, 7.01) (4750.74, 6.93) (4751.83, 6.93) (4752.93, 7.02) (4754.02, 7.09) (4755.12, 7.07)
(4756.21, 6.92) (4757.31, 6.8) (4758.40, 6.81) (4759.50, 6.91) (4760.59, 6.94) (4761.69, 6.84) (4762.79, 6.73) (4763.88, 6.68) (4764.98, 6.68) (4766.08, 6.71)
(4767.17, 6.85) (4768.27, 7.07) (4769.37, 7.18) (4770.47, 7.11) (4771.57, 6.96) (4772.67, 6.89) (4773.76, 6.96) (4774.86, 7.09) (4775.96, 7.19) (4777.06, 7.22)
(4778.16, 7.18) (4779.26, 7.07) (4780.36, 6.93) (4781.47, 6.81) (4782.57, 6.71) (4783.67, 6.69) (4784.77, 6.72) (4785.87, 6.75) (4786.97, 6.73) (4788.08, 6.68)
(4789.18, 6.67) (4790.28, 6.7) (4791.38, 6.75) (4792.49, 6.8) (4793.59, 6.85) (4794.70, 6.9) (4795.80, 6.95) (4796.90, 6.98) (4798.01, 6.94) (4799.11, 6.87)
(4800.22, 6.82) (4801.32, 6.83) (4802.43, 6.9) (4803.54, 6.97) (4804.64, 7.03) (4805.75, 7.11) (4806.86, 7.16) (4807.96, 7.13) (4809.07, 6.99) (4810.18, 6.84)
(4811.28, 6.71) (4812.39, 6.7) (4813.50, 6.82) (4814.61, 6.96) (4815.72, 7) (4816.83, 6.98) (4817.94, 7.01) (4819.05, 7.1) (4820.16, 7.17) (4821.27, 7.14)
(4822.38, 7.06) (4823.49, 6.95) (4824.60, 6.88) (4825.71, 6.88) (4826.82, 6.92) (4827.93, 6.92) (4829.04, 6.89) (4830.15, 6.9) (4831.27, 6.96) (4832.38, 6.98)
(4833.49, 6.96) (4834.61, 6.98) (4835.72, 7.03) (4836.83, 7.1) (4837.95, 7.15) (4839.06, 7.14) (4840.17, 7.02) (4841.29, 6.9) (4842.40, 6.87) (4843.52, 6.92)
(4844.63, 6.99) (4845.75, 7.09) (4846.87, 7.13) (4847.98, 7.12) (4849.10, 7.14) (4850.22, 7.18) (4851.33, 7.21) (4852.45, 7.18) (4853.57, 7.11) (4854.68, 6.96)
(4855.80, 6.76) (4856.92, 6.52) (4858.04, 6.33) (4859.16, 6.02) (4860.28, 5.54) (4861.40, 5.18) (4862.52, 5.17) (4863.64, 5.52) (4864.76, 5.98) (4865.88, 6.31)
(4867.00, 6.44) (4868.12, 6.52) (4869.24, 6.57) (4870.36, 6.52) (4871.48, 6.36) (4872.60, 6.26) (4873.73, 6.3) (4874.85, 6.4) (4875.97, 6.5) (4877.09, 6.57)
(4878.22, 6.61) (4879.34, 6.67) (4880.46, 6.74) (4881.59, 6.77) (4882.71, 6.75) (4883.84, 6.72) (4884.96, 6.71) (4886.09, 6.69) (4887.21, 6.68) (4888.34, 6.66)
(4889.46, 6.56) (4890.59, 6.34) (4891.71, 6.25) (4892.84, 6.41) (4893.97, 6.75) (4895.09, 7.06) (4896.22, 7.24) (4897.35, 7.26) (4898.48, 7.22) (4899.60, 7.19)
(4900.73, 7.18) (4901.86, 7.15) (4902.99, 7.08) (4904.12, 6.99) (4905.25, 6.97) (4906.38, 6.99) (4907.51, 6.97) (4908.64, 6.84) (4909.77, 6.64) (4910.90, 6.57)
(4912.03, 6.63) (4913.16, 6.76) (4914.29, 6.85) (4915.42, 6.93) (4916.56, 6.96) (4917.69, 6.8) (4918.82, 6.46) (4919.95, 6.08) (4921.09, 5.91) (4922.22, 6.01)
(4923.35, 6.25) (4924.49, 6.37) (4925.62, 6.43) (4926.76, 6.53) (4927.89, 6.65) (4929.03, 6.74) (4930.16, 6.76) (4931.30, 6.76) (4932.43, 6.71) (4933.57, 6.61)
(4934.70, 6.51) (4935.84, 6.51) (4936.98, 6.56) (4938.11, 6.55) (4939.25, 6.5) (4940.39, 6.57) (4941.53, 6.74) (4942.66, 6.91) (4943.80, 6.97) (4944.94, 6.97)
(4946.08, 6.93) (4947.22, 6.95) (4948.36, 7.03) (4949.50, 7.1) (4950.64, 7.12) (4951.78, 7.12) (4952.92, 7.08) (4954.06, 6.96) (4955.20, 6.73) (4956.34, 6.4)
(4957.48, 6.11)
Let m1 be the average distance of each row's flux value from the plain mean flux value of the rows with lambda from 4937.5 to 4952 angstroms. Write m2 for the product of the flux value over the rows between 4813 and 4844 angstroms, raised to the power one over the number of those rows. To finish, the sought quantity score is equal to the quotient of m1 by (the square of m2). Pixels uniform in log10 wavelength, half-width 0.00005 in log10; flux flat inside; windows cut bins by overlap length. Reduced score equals 0.0037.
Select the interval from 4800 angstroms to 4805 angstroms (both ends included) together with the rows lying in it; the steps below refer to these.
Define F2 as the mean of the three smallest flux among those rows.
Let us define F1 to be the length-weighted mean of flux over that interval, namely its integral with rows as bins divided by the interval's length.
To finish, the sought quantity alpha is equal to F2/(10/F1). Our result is 4.74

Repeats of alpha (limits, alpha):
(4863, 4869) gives 3.66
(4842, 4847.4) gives 4.84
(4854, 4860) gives 4.08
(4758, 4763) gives 4.65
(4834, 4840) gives 4.98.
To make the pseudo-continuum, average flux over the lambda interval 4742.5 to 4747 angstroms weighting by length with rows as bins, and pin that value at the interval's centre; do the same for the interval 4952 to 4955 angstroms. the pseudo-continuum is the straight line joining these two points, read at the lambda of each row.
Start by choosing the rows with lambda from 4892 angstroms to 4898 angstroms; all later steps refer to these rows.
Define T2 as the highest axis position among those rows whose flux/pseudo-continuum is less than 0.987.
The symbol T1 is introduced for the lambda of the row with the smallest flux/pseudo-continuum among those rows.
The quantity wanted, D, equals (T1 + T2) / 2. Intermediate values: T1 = 4892.84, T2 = 4893.97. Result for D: 4893.4 angstroms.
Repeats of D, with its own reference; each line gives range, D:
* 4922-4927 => 4924.5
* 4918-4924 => 4922.2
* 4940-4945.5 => 4941.5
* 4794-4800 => 4799.1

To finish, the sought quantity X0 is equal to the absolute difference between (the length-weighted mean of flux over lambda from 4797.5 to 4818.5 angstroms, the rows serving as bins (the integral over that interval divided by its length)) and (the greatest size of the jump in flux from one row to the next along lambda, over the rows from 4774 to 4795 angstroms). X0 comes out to 6.8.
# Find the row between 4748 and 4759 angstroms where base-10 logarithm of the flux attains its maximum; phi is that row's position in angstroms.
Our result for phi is 4748.55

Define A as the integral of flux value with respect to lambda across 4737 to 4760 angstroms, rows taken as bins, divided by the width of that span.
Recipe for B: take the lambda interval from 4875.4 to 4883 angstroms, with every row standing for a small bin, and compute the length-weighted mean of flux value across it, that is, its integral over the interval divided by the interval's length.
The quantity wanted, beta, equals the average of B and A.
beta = 6.79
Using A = 6.93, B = 6.66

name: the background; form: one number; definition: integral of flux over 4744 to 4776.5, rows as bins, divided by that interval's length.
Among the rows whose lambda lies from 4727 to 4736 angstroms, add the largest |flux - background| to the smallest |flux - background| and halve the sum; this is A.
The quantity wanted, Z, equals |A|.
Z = 0.12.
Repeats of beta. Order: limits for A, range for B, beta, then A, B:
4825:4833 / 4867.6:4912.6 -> 6.83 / 6.93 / 6.73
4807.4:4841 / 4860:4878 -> 6.56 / 6.98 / 6.15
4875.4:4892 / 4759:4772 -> 6.76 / 6.62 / 6.89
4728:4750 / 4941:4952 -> 6.94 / 6.89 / 6.98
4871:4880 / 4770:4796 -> 6.68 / 6.46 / 6.89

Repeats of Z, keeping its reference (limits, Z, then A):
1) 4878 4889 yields 0.28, 0.282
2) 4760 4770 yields 0.16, 0.162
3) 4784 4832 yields 0.15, 0.152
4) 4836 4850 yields 0.10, 0.098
